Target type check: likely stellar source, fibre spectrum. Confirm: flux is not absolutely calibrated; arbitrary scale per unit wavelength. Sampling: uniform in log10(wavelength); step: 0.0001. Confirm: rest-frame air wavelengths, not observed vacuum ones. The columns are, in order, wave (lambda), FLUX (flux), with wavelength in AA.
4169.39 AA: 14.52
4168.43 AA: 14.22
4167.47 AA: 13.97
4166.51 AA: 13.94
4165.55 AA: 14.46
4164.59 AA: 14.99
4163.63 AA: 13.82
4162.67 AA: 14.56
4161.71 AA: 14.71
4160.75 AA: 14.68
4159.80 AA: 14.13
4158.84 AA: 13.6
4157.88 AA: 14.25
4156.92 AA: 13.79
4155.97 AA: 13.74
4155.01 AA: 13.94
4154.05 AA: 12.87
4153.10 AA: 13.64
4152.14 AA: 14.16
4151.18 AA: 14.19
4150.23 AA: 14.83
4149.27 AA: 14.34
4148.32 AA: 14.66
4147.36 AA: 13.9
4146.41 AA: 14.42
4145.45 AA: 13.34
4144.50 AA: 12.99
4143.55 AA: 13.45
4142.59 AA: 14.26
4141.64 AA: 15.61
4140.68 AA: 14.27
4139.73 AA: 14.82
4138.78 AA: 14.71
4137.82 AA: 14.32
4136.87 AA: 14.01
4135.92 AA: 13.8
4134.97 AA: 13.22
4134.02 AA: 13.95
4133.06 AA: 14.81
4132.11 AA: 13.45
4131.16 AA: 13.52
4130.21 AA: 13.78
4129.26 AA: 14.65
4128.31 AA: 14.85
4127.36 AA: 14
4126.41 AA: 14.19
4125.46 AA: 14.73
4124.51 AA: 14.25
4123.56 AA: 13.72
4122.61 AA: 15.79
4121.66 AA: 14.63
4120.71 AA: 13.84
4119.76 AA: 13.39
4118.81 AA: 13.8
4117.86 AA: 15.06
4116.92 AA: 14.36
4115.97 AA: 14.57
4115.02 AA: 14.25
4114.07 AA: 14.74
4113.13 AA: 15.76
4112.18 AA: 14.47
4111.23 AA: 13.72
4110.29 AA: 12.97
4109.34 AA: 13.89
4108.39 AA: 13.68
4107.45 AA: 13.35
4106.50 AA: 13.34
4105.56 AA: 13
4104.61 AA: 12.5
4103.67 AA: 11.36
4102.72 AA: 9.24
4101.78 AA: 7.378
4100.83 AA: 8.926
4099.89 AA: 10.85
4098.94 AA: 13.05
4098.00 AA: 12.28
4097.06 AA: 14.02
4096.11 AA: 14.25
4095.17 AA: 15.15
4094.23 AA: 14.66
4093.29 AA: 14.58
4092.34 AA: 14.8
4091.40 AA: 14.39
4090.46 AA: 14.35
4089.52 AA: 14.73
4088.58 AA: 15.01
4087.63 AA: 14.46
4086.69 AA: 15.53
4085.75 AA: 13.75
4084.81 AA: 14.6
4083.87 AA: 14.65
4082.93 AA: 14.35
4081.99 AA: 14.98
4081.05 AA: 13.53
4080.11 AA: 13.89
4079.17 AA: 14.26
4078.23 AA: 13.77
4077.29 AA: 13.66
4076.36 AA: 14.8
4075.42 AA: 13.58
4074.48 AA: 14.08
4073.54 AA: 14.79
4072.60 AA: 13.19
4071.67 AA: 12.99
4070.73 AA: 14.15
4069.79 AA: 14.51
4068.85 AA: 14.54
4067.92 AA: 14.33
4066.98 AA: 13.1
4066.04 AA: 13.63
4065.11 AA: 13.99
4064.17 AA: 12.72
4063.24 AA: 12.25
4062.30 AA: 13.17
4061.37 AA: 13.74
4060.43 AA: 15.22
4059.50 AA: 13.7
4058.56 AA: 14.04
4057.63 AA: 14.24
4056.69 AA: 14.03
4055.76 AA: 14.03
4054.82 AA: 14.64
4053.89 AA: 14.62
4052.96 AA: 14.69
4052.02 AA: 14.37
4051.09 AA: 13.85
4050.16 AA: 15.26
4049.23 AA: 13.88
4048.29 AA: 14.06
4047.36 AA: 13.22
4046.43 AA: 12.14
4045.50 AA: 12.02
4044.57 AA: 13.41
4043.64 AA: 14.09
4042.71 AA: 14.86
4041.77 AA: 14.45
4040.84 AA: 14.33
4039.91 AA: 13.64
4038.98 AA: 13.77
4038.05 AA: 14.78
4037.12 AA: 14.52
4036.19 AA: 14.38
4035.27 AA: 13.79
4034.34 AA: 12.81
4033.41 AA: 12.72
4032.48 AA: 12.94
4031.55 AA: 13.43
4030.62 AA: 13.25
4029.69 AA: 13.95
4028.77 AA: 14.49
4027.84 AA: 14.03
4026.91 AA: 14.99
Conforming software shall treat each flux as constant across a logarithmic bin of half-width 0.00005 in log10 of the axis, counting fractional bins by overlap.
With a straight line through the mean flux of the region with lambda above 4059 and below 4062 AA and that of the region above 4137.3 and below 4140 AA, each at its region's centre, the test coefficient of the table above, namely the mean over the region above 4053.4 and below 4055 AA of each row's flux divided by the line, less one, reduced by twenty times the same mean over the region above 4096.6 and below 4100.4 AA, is 2.6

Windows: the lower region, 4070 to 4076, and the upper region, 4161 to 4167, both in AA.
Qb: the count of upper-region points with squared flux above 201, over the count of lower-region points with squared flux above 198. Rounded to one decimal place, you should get 1.3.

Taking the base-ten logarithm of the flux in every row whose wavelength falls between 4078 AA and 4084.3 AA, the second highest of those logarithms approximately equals 1.17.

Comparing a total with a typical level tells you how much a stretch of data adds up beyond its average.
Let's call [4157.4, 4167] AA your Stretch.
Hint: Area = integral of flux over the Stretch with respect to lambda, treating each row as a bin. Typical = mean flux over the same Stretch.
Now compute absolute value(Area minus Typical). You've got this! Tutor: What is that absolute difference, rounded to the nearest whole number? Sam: 123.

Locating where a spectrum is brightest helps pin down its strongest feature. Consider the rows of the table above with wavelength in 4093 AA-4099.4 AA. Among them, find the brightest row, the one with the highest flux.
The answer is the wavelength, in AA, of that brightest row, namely 4095.17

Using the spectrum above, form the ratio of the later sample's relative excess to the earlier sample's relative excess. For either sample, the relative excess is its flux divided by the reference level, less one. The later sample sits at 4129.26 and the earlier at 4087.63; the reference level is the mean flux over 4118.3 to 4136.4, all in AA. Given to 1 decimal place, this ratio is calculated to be 1.6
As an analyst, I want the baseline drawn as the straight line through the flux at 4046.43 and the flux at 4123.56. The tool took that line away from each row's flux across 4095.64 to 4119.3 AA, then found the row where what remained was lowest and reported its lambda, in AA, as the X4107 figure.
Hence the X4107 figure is 4101.78 AA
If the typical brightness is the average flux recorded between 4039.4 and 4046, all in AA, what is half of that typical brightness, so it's 6.91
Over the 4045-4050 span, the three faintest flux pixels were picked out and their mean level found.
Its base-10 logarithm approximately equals 1.10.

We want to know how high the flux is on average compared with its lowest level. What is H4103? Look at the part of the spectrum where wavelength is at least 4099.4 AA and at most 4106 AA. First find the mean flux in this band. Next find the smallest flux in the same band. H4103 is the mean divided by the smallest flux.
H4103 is 1.42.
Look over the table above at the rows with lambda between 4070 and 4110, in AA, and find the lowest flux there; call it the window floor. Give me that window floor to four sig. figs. 7.378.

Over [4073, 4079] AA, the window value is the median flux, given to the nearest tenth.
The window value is 13.9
